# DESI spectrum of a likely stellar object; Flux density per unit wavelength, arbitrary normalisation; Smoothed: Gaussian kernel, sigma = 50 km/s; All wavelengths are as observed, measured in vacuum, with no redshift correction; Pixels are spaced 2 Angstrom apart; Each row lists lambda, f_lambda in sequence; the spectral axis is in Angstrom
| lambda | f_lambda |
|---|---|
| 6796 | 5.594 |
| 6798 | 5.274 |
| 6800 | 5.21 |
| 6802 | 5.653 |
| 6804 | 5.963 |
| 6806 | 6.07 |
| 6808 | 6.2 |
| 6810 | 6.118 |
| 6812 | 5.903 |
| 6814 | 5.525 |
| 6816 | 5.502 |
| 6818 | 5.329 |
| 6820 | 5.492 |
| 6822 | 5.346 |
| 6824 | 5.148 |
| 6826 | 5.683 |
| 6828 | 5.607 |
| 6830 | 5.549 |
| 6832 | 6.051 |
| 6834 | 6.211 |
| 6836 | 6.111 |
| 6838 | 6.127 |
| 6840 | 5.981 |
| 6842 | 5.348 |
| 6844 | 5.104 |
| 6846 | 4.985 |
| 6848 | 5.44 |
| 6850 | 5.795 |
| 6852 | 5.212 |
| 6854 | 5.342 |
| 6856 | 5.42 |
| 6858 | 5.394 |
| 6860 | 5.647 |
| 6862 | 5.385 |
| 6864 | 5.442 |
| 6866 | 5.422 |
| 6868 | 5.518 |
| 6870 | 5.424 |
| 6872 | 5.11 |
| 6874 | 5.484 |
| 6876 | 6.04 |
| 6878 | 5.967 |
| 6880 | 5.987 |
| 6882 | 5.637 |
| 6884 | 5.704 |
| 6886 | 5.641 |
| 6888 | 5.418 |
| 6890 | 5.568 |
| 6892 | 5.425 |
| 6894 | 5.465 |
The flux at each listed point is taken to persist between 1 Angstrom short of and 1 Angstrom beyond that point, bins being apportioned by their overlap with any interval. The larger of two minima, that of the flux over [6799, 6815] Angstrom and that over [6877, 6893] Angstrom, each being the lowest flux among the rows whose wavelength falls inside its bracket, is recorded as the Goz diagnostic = 5.42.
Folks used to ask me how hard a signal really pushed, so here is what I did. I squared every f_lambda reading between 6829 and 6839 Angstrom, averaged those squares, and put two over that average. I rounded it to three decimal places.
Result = 0.055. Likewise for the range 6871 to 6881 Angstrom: 0.061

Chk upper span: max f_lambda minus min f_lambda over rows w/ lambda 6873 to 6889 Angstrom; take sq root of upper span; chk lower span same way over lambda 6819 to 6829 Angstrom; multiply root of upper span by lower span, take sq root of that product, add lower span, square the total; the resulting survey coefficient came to 1.4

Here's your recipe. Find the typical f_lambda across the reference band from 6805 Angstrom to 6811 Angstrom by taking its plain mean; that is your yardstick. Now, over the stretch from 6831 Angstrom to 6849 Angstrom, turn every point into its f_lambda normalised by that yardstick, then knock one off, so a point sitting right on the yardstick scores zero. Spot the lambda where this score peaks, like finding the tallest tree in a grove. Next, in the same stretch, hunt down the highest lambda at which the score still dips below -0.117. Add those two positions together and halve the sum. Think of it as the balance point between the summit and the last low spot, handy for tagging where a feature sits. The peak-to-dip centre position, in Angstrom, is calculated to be 6840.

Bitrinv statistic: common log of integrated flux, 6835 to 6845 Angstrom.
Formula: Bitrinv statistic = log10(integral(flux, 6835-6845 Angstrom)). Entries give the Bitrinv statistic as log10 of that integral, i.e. 1.8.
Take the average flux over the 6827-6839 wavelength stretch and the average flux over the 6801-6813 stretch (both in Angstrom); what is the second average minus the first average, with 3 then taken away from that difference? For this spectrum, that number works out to -2.96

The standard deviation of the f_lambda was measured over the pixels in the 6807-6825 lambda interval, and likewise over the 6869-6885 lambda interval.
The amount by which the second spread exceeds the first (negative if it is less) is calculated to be -0.04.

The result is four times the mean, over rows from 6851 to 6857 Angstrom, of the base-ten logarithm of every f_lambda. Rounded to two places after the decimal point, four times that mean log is 2.90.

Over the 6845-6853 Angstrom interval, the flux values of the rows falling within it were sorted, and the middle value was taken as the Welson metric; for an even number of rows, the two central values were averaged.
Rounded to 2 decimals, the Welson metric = 5.33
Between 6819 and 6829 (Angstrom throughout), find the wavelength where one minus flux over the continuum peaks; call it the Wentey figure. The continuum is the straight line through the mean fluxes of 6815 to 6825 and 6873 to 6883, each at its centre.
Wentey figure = 6824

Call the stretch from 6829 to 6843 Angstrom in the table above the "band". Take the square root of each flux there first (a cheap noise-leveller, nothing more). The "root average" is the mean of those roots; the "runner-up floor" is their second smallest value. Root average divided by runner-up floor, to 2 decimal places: 1.03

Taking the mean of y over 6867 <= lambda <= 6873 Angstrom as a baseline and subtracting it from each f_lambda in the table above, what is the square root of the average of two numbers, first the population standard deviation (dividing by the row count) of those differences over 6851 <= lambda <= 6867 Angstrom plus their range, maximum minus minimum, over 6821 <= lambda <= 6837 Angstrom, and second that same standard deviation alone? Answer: 0.80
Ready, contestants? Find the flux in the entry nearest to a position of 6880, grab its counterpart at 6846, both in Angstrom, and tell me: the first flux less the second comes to 1.00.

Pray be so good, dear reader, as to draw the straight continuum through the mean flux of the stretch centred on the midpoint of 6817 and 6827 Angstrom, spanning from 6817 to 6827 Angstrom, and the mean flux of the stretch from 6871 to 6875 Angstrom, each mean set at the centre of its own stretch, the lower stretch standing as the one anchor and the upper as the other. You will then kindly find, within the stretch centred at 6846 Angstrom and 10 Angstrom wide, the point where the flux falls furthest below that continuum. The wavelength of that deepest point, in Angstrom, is 6846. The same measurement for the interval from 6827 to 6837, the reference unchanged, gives 6830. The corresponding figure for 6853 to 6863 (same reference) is 6854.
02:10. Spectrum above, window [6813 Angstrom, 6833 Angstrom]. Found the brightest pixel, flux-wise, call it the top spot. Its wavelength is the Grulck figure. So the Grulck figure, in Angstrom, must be 6832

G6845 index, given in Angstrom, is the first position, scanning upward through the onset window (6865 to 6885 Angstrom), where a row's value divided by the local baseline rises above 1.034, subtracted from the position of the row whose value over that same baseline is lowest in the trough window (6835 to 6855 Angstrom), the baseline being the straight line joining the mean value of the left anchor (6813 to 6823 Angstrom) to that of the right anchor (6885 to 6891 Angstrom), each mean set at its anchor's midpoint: -30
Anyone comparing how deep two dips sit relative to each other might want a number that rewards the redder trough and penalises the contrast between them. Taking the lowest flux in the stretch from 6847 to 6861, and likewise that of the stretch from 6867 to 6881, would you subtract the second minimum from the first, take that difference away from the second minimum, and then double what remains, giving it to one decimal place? 10.0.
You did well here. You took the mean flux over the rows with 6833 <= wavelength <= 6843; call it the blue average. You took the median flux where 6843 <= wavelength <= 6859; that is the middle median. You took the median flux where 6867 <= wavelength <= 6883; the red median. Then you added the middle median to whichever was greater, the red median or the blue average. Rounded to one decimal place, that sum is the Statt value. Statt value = 11.3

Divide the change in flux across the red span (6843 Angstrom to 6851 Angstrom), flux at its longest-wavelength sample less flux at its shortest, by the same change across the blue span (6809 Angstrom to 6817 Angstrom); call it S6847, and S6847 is -1.1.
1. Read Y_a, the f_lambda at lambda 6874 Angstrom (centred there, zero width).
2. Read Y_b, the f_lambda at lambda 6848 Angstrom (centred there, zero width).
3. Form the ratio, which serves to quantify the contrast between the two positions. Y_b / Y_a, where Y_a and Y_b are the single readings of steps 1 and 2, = 0.99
